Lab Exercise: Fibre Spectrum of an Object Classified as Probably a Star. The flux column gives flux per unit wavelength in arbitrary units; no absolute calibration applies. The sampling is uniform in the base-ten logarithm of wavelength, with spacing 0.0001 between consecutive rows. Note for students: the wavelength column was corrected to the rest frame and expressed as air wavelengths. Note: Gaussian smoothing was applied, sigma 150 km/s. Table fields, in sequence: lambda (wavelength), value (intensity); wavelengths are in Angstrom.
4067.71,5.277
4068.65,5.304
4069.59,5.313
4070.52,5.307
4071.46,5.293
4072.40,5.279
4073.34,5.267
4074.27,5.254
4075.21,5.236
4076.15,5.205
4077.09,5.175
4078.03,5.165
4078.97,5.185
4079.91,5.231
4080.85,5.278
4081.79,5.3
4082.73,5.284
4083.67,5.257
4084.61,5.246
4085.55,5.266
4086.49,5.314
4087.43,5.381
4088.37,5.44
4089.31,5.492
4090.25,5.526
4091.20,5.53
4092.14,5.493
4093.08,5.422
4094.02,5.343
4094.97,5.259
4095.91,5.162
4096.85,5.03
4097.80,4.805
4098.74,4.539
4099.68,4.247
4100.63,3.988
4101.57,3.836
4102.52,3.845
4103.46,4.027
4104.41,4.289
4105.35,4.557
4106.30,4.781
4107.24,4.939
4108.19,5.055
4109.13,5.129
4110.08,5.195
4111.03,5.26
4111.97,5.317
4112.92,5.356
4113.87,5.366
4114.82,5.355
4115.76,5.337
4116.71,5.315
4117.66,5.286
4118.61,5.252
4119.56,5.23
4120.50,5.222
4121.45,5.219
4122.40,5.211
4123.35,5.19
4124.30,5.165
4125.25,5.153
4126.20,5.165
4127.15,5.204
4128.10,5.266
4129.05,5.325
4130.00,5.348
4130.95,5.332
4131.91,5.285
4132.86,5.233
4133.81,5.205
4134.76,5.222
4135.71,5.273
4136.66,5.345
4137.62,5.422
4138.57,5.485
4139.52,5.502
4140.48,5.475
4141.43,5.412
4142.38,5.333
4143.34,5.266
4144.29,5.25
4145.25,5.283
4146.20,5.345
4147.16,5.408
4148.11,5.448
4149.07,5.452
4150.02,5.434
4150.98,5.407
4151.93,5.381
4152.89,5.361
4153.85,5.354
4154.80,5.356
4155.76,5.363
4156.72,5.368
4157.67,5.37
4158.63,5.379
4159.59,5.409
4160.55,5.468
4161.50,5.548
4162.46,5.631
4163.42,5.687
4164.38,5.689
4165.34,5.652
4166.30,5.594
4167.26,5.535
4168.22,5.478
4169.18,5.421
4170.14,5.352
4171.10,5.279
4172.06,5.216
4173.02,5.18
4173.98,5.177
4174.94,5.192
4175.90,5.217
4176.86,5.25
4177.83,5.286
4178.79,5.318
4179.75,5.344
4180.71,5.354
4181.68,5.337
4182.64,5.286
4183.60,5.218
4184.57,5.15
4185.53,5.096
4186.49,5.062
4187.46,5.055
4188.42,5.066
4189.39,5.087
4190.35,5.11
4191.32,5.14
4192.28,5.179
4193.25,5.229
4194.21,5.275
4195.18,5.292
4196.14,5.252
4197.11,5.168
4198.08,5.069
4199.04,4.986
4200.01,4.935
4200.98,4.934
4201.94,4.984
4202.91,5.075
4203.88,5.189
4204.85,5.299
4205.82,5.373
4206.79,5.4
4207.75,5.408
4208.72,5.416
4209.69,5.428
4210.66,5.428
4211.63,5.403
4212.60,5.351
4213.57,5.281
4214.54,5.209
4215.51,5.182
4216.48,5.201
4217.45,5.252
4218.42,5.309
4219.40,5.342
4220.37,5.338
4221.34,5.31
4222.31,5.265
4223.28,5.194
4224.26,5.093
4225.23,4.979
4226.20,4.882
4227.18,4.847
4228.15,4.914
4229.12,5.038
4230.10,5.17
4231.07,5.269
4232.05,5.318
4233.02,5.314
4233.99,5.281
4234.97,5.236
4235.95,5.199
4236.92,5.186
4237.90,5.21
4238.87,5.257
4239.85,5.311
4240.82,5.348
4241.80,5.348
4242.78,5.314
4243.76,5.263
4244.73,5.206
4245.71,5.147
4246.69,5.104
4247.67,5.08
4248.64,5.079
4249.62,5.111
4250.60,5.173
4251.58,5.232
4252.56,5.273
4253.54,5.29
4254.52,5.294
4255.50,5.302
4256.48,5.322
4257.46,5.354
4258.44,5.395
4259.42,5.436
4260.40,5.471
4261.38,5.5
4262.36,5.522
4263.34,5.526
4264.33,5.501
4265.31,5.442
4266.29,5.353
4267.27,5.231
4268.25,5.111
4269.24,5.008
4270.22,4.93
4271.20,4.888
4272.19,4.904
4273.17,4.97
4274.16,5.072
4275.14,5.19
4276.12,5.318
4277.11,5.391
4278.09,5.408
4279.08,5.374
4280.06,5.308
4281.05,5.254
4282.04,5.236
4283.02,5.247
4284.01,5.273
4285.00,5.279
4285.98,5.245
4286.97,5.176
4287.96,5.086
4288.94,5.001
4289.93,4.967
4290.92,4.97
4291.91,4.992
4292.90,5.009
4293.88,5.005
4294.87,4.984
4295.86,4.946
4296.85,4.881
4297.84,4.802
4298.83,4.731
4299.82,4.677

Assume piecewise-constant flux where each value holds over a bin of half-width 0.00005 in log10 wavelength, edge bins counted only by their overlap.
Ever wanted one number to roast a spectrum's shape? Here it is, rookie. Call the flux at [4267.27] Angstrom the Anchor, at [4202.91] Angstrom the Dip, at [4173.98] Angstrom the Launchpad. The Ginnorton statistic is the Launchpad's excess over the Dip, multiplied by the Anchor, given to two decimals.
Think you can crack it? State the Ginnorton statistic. 0.53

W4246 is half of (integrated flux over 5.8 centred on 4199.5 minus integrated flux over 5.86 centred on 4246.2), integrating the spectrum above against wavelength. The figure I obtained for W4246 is -0.55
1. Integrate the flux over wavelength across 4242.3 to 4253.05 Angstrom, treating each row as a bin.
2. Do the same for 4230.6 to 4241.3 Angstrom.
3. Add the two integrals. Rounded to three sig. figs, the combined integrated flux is 112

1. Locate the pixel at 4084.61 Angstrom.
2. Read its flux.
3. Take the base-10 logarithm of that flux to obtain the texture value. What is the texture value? 0.720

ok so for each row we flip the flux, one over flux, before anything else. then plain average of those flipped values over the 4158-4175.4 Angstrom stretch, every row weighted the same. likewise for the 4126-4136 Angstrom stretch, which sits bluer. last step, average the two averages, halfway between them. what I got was 0.187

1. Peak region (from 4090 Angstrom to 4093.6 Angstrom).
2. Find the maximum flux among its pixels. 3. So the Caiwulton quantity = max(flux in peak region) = 5.53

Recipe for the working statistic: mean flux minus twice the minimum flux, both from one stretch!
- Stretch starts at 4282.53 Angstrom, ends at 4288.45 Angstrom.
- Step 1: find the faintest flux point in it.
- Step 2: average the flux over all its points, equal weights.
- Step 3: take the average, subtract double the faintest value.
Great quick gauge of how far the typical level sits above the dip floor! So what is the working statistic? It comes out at -4.95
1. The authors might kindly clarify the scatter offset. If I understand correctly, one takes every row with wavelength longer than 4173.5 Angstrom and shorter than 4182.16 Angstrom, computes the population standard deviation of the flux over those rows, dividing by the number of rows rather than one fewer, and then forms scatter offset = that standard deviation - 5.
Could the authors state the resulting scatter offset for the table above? -4.94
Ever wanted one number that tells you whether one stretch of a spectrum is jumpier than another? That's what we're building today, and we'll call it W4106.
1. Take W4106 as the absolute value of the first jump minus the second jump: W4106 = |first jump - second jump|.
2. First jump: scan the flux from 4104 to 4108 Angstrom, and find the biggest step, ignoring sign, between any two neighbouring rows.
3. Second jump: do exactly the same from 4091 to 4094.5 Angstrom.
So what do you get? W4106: 0.189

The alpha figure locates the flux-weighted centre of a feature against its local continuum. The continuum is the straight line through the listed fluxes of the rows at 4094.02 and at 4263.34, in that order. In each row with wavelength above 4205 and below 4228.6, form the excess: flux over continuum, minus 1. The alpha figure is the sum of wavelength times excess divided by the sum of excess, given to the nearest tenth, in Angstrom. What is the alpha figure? 4221.3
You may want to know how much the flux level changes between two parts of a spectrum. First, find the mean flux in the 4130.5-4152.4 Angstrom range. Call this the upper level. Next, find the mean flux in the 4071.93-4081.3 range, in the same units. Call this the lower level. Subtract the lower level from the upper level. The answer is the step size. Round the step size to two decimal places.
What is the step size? 0.13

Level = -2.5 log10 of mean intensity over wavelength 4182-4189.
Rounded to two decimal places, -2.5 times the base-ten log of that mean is -1.78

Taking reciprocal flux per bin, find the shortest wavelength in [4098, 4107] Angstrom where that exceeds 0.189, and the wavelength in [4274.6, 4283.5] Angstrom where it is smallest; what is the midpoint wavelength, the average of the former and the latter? 4188.4 Angstrom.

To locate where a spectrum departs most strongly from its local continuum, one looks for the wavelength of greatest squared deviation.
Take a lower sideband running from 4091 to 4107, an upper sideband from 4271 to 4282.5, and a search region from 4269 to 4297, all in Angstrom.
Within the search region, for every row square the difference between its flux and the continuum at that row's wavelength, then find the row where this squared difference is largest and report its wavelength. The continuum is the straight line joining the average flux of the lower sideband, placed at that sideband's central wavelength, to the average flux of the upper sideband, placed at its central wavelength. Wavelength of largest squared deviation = 4296.85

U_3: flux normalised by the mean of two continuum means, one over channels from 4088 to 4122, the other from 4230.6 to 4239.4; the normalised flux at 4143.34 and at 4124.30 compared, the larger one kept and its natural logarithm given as 0.03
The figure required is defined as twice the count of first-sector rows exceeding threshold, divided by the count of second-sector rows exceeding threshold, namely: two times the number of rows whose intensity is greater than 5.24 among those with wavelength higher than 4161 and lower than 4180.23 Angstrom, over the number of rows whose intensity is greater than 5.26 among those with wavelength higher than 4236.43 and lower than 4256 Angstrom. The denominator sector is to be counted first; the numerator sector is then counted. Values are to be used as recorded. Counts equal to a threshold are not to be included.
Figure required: 3.33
